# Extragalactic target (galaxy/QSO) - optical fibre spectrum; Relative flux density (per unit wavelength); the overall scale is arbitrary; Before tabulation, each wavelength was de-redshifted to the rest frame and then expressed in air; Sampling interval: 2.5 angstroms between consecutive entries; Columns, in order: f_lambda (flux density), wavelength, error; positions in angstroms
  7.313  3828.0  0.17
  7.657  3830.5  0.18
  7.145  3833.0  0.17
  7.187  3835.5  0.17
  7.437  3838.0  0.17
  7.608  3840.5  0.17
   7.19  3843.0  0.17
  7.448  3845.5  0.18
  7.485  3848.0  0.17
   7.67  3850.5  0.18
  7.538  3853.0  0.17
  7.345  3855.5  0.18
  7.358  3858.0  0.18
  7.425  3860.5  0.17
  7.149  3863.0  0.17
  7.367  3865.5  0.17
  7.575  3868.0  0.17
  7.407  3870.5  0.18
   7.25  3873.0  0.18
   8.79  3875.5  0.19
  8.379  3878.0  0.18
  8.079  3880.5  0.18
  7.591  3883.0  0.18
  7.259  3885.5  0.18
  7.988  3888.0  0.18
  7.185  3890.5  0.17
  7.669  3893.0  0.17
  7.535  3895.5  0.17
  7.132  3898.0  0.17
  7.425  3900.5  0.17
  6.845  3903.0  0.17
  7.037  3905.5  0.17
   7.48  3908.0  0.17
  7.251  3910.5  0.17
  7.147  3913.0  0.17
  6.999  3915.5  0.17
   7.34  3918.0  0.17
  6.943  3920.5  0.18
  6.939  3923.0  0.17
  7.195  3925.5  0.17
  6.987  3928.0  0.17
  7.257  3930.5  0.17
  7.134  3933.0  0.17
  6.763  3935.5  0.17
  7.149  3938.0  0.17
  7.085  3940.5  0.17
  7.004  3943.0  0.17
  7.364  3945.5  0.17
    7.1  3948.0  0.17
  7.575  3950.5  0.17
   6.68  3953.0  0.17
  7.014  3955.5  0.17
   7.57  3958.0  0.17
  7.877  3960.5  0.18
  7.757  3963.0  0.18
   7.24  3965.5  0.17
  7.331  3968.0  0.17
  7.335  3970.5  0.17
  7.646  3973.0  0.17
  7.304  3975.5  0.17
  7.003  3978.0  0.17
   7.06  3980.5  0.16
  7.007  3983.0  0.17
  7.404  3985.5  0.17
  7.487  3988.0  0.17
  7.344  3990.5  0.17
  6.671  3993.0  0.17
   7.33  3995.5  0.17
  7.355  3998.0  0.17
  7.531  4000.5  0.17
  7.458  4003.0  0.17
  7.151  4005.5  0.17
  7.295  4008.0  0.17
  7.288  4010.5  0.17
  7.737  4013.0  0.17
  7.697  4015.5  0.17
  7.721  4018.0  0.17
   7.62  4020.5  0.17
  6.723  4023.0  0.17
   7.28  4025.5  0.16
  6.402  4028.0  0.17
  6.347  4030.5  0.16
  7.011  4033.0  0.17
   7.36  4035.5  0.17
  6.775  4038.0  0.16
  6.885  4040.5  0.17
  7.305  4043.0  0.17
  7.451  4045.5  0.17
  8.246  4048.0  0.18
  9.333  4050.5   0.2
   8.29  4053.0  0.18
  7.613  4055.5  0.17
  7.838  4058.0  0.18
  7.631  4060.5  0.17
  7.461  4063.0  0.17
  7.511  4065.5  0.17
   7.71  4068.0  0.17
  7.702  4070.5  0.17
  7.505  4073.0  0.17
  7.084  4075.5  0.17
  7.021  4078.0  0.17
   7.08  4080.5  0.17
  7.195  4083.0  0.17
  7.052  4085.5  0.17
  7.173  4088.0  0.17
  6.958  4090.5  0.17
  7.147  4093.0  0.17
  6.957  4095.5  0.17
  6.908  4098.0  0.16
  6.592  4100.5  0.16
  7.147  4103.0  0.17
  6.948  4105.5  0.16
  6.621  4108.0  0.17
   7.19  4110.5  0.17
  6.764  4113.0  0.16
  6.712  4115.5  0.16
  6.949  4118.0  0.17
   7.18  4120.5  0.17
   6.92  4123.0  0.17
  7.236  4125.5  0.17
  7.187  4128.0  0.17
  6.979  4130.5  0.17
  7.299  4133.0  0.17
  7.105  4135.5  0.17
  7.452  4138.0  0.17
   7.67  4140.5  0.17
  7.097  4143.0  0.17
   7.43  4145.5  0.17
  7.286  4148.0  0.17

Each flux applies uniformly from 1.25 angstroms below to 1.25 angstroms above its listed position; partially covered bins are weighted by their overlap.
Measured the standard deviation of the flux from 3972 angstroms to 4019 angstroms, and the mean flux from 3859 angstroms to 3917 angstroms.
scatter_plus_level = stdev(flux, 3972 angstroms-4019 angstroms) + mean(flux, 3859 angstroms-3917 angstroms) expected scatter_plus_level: 7.75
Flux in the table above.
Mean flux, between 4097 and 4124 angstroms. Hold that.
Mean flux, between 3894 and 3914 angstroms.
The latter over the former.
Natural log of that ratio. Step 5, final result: 0.047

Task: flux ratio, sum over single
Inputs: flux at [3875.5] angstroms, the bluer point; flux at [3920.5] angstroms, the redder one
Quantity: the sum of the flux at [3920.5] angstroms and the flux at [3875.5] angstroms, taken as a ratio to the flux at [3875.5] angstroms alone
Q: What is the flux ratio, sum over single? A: 1.79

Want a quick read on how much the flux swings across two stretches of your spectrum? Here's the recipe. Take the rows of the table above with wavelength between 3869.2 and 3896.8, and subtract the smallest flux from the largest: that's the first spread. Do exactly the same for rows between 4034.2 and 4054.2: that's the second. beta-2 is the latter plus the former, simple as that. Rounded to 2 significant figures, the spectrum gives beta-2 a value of 4.2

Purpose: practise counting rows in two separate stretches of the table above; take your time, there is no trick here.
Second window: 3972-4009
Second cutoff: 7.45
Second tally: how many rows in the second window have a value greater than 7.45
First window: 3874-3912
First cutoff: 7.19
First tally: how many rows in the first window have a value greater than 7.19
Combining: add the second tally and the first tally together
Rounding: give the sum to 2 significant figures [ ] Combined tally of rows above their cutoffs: 15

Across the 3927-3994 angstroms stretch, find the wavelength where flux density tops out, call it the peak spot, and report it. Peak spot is 3960.5 angstroms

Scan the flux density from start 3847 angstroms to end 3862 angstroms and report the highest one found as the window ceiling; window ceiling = 7.67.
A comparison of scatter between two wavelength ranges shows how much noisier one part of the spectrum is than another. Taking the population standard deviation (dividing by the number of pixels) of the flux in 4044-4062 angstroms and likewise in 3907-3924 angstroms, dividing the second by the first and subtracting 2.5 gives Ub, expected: -2.2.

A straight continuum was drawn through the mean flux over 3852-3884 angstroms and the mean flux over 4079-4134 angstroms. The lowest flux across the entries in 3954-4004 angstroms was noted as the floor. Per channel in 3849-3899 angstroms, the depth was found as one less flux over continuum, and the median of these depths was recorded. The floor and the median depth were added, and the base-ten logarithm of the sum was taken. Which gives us 0.826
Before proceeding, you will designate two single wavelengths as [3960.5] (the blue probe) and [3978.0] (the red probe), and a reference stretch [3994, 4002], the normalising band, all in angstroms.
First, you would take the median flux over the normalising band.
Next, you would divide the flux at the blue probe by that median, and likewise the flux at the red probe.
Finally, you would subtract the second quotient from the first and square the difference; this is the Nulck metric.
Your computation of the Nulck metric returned 0.014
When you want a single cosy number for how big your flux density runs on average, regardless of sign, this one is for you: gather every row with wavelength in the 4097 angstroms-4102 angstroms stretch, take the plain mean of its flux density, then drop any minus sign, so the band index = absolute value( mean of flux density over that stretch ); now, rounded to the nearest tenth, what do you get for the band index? 6.8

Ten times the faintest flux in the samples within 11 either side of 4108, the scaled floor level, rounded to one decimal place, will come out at 65.9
